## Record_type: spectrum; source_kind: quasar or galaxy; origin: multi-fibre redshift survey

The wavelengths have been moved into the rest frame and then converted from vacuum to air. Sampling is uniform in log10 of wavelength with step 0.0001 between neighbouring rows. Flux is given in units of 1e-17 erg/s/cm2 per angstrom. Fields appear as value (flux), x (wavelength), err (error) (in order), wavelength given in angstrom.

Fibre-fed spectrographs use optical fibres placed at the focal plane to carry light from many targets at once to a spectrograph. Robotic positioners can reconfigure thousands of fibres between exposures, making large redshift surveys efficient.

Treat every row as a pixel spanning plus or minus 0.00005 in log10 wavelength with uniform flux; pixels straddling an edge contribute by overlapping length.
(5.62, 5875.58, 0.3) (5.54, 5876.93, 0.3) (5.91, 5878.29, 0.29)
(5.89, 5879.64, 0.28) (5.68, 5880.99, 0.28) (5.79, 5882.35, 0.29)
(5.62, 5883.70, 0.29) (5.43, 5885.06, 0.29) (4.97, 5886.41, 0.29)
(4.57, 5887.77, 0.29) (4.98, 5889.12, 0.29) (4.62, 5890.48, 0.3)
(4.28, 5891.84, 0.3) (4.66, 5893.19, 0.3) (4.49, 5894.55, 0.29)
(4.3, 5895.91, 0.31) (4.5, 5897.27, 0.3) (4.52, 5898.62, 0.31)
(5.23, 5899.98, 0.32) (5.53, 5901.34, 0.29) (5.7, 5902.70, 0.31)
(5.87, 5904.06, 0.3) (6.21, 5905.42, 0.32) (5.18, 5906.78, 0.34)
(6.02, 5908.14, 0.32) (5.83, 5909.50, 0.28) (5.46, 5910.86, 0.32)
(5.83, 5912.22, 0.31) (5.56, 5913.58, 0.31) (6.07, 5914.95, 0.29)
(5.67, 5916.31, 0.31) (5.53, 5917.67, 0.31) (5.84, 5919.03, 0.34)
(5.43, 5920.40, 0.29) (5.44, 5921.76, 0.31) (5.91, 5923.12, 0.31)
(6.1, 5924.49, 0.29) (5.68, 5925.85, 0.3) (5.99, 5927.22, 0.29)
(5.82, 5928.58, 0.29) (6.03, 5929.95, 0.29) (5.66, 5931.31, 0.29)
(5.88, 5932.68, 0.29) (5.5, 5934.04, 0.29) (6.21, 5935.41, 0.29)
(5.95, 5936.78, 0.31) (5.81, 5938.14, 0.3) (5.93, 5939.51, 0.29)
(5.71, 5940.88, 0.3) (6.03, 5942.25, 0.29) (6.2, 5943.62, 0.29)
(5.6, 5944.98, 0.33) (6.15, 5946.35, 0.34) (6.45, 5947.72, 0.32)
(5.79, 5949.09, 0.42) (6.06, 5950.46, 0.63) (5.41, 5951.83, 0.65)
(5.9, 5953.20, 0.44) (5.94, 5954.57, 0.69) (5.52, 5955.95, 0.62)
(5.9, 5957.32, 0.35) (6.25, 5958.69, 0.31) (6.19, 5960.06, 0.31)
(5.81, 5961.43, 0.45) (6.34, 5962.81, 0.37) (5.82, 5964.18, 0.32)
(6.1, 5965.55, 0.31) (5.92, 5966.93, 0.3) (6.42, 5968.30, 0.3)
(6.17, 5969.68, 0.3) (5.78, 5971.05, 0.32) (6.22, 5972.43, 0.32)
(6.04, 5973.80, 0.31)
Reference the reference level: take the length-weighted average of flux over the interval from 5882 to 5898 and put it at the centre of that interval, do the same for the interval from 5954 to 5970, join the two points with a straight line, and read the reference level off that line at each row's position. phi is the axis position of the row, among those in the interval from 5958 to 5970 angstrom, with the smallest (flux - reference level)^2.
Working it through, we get 5965.55 angstrom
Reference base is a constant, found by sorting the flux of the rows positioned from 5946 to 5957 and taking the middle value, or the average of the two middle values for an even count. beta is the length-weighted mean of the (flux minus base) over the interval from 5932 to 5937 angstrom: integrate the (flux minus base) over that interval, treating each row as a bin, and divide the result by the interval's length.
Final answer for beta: 0.0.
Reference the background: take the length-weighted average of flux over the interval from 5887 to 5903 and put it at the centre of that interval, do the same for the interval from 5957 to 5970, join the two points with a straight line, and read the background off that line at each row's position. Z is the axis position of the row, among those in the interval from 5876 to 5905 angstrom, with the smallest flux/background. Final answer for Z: 5895.91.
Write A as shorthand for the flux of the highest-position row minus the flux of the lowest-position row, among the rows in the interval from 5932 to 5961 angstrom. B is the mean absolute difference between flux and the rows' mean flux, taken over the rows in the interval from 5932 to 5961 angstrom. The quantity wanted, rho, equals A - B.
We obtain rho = 0.10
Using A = 0.31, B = 0.21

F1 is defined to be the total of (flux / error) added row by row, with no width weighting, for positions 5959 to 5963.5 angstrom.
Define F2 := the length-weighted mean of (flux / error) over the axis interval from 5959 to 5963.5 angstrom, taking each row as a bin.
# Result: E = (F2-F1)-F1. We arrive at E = -83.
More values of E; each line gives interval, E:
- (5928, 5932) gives -101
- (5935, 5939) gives -100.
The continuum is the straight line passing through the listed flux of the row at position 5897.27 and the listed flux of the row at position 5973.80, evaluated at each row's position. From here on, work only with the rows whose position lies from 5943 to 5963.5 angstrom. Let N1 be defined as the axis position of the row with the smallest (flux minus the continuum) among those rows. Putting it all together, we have 5951.83 angstrom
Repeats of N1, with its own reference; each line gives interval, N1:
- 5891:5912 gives 5895.91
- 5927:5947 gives 5944.98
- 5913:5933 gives 5921.76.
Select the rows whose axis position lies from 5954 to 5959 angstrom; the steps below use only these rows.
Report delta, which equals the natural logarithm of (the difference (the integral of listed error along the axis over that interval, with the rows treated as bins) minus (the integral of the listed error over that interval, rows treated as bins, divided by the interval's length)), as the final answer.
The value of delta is 0.7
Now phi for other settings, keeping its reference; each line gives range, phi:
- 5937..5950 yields 5949.09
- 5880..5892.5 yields 5889.12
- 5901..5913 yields 5906.78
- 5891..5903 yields 5893.19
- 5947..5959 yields 5953.20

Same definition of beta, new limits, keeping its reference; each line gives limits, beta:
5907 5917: -0.2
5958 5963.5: 0.2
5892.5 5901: -1.3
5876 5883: -0.2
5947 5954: 0.0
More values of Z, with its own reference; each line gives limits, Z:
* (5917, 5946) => 5944.98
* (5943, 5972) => 5951.83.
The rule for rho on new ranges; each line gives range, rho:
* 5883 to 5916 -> -0.08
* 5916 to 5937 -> 0.08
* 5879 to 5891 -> -1.71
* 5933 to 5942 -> 0.03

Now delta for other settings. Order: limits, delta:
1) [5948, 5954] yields 1.0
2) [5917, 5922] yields 0.2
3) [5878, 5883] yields 0.1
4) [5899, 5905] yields 0.4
